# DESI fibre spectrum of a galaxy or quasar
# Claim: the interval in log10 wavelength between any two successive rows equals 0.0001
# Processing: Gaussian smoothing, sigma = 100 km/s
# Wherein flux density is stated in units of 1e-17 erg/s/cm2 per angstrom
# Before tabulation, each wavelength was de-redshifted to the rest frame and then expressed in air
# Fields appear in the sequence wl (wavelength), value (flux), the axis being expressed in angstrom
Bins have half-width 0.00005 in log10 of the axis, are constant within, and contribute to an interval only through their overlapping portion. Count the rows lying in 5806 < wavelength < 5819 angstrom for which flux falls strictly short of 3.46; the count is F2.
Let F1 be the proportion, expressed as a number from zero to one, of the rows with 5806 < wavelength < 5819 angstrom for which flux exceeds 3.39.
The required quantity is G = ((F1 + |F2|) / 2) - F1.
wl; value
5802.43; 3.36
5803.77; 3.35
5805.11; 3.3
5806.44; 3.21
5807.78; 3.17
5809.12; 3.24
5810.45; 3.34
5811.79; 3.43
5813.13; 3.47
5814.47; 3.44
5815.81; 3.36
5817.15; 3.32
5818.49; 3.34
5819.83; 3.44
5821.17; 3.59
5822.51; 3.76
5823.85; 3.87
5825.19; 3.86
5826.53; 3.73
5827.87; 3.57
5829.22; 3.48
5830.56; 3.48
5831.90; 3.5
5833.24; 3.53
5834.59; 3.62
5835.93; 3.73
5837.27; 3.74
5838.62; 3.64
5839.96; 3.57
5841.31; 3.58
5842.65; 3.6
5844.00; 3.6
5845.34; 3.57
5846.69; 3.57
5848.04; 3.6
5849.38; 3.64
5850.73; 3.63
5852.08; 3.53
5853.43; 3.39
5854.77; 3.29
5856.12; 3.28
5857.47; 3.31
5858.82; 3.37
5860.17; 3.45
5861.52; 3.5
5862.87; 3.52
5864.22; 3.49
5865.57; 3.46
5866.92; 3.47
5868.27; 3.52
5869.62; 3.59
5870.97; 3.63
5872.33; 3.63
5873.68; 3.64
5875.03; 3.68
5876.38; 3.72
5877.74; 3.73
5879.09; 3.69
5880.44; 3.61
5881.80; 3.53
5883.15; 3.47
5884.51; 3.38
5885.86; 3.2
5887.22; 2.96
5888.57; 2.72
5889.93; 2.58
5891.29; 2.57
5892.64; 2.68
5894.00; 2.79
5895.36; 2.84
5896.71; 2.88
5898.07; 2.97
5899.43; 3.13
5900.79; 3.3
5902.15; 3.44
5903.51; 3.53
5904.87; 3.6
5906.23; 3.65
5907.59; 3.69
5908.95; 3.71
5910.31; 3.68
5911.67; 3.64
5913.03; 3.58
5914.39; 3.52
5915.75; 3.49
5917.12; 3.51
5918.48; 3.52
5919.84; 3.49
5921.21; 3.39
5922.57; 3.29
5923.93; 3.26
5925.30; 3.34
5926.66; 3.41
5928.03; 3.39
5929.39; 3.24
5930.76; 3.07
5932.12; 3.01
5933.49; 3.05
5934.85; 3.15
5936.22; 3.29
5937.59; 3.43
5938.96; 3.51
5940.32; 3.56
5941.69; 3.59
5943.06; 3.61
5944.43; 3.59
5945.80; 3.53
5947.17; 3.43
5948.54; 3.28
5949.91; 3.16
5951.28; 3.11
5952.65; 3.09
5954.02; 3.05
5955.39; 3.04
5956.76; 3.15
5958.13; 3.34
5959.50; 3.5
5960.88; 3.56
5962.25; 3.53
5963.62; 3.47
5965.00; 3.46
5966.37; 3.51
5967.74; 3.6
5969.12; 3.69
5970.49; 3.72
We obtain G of 4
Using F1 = 0.30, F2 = 9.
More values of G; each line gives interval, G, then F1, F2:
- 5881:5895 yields 4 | 0.20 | 8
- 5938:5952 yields 2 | 0.70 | 4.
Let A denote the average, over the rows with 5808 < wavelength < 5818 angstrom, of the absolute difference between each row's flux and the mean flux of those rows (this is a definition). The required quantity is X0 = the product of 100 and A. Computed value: 6.4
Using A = 0.06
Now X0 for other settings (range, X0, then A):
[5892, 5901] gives 16.4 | 0.16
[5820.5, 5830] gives 12.7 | 0.13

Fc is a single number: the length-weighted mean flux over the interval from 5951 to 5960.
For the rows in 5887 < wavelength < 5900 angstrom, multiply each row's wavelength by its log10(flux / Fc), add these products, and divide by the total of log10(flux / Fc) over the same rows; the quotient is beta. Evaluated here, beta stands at 5892.2 angstrom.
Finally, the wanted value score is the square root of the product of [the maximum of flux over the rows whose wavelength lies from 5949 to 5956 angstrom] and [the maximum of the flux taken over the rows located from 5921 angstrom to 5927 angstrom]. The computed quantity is 3.283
